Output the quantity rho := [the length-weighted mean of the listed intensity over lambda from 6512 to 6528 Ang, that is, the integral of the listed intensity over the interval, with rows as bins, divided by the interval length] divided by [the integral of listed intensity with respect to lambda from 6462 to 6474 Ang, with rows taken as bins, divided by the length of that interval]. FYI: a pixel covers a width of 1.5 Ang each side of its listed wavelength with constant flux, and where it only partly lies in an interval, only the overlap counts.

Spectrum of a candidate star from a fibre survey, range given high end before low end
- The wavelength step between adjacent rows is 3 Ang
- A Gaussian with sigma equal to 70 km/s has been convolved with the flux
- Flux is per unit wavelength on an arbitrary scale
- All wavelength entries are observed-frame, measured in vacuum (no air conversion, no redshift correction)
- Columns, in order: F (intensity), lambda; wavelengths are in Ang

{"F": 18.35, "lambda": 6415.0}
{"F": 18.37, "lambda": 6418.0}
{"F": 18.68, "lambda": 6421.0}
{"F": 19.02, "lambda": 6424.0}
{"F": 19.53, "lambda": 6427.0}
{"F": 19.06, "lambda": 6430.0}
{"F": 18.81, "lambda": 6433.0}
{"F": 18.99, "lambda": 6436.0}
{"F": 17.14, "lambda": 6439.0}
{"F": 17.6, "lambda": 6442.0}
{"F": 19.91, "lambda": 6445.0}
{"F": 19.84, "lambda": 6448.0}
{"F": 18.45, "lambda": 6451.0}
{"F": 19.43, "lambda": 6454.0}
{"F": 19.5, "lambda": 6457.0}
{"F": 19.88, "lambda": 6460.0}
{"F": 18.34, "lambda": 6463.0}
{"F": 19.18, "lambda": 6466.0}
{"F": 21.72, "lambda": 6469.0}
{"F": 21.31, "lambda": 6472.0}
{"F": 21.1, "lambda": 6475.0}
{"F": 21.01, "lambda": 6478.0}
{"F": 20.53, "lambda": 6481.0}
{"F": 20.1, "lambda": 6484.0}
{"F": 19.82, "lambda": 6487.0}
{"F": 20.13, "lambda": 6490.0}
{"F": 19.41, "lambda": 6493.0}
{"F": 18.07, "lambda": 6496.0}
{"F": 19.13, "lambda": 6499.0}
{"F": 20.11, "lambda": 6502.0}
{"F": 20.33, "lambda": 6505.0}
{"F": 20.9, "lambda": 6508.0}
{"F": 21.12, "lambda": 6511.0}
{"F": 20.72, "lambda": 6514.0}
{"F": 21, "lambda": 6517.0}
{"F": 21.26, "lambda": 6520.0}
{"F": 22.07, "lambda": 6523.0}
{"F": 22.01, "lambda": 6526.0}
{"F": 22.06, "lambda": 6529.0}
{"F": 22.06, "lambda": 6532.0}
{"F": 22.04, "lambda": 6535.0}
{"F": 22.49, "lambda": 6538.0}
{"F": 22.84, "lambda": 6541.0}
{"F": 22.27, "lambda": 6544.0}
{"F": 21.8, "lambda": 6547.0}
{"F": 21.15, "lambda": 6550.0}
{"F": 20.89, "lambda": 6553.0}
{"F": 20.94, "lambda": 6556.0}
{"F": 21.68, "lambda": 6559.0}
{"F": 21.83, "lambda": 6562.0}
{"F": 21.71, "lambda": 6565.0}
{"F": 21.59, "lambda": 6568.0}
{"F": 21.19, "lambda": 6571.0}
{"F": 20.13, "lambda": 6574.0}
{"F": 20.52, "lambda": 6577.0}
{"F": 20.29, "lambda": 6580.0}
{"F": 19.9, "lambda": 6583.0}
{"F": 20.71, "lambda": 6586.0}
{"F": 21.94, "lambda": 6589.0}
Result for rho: 1.06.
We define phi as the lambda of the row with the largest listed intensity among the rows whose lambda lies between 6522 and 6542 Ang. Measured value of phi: 6541.0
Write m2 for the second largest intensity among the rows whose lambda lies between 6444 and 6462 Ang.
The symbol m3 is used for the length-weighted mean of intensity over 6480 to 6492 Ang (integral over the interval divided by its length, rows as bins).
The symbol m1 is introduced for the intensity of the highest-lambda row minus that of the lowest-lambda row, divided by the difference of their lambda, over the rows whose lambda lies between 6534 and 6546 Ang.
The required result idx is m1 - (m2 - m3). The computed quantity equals 0.2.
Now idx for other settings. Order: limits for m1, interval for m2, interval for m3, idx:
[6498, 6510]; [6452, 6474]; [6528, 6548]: 1.1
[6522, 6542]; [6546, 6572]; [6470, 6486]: -0.9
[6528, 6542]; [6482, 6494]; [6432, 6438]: -1.3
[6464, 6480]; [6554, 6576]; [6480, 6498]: -1.9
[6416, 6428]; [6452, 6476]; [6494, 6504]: -2.0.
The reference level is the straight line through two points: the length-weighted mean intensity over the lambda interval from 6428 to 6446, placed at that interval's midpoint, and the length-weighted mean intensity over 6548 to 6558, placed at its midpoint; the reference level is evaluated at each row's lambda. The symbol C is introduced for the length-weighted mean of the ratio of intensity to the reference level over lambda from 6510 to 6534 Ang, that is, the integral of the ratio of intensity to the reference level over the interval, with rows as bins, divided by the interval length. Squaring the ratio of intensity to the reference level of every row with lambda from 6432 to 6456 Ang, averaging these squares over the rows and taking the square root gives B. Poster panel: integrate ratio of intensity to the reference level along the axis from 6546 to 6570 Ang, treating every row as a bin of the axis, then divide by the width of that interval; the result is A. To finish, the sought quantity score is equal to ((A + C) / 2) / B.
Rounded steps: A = 1.01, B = 1.00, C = 1.06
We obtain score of 1.03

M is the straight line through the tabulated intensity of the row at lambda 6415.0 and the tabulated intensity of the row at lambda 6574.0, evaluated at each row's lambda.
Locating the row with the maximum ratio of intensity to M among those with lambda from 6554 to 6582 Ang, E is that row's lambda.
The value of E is 6562.0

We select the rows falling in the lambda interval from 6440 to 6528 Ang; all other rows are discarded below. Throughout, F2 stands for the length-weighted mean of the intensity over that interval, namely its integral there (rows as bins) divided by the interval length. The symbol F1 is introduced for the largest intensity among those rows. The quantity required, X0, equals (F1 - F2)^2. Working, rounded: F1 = 22.07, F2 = 20.1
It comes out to 3.8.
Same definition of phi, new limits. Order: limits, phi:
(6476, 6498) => 6478.0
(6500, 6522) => 6520.0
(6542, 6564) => 6544.0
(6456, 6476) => 6469.0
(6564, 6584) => 6565.0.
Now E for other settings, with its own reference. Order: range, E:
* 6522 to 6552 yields 6541.0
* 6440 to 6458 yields 6445.0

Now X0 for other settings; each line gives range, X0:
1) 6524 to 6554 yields 0.7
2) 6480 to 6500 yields 0.9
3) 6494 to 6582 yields 2.8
